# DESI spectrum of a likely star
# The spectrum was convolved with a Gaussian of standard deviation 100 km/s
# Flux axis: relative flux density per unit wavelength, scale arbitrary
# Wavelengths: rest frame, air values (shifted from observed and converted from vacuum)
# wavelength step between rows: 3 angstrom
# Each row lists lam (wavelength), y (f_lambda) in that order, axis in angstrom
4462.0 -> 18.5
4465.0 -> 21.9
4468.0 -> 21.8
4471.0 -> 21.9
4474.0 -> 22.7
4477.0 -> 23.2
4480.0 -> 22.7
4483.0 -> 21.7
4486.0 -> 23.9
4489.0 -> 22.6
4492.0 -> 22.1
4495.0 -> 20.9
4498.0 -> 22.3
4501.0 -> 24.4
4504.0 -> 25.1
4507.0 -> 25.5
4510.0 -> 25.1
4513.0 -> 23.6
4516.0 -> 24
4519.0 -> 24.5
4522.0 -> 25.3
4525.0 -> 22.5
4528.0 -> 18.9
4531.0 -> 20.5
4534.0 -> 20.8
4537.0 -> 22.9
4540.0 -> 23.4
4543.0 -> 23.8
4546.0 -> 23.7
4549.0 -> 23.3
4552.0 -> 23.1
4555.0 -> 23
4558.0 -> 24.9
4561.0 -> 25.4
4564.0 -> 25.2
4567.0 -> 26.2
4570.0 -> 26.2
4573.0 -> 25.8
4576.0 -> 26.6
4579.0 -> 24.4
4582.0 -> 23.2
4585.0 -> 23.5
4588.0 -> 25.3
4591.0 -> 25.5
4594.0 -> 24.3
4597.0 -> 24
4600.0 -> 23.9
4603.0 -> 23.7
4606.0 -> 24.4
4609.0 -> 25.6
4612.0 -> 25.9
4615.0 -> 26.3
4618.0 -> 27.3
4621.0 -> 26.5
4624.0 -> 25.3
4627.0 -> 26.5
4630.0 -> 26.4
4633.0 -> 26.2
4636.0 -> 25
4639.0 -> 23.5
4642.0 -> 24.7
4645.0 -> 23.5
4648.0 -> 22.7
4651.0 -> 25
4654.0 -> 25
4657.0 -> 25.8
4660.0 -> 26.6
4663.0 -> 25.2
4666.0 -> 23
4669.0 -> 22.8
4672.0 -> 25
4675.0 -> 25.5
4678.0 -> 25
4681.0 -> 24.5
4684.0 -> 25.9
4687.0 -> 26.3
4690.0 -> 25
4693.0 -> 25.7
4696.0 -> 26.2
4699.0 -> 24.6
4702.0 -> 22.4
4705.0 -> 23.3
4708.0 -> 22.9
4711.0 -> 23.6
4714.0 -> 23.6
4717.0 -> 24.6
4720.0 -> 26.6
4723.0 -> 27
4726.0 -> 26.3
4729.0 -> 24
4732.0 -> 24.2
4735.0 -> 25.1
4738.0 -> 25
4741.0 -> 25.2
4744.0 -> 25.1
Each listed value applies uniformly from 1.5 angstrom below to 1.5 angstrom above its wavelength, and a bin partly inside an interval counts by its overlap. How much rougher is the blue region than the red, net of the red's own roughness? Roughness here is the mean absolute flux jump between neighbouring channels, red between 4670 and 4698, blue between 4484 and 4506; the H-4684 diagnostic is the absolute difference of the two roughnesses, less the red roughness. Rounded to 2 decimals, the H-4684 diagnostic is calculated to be -0.25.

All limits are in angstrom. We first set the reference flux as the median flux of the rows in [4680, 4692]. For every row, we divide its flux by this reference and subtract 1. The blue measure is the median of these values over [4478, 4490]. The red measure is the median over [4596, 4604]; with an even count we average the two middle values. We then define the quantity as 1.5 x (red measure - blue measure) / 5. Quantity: 0.0147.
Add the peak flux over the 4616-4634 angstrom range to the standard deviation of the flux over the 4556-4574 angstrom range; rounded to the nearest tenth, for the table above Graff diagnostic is 27.8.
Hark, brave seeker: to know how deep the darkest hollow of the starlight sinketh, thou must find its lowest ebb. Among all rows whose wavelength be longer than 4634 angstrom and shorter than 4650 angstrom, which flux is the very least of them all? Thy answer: 22.7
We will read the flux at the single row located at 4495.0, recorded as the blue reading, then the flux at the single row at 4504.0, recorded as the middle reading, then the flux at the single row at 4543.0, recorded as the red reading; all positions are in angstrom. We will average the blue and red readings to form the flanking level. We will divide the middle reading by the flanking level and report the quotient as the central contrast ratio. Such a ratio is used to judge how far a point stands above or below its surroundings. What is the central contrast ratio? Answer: 1.12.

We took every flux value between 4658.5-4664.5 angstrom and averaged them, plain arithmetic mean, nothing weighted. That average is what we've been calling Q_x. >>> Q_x 26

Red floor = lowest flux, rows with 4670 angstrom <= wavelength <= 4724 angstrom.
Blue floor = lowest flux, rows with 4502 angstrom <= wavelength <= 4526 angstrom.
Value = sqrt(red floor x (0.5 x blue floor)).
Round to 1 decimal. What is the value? 15.9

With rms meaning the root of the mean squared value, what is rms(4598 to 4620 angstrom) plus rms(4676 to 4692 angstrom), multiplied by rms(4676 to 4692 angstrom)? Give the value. 1285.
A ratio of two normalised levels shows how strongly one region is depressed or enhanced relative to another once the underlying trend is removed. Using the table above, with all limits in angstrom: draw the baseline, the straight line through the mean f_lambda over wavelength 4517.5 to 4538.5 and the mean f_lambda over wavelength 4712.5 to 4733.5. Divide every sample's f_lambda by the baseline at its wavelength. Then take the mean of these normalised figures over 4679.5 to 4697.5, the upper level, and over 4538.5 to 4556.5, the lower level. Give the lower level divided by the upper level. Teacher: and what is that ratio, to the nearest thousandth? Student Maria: 1.001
